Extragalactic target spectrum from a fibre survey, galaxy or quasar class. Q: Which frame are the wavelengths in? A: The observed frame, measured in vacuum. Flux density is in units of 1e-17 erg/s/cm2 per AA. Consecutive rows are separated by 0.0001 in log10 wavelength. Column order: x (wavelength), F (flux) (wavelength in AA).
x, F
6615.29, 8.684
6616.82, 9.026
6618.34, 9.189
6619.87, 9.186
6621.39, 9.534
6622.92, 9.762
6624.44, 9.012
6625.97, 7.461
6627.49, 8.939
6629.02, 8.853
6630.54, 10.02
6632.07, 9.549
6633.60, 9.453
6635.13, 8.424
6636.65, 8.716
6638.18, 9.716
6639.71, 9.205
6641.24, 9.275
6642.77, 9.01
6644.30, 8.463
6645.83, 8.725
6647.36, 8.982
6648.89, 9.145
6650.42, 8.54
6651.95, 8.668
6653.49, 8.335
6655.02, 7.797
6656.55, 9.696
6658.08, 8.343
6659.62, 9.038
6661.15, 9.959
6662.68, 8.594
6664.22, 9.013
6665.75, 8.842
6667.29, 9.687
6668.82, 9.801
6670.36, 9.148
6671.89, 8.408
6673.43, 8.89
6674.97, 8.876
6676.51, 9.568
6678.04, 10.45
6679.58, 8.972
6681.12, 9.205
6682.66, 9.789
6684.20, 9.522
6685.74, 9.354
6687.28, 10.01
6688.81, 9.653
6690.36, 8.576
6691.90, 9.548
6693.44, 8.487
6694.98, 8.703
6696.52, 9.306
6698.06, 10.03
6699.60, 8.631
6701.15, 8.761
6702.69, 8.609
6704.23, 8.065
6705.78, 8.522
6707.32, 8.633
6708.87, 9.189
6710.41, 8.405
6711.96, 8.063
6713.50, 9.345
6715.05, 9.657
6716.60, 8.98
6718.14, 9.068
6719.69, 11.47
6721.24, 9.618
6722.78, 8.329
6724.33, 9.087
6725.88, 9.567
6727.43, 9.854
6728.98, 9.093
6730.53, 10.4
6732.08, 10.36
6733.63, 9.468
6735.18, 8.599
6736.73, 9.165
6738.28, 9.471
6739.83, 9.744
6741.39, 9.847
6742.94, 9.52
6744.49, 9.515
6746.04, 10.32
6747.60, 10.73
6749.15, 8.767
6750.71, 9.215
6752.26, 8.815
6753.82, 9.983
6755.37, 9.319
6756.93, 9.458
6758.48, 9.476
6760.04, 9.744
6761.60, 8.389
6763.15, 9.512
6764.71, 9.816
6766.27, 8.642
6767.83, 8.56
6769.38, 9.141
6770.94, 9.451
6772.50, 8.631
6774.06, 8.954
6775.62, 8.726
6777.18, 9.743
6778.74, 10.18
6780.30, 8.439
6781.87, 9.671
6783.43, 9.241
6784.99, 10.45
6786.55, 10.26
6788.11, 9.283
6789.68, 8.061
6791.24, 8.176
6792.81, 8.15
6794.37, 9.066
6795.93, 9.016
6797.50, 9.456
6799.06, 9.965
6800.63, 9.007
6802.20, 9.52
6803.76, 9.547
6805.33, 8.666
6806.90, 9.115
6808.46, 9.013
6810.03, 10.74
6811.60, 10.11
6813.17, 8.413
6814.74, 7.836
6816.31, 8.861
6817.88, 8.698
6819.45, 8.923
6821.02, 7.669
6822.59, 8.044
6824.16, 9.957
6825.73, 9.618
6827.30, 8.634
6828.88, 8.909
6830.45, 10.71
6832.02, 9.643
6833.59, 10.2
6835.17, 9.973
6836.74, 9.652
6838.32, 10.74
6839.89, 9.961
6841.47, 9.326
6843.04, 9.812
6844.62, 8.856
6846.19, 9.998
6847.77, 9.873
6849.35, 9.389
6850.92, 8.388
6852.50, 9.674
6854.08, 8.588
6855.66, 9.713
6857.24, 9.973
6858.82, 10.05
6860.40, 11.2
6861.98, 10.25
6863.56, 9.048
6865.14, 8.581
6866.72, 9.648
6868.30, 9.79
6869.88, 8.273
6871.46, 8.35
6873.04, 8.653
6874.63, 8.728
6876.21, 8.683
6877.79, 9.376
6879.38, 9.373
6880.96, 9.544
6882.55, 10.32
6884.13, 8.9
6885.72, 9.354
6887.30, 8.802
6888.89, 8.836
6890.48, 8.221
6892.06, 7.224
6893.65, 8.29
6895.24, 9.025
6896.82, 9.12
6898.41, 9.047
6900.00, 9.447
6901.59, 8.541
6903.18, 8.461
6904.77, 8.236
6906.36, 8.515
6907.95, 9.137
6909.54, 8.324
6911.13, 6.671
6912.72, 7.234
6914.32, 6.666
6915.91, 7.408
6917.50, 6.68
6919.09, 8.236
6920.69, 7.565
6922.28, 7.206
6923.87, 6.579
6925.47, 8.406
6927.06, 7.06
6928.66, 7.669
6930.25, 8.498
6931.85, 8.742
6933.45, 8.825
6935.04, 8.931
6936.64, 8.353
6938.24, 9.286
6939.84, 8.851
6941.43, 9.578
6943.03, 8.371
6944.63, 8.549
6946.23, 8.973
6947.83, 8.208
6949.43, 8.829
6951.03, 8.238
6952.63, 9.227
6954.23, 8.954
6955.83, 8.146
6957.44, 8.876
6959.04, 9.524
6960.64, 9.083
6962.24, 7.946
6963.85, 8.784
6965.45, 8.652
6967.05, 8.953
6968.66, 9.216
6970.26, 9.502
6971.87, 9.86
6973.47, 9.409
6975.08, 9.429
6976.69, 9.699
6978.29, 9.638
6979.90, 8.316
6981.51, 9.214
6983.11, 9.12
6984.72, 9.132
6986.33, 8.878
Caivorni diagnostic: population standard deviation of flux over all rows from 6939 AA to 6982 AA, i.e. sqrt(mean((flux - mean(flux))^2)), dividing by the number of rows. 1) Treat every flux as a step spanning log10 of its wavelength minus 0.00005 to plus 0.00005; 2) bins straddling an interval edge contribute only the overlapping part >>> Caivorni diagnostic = 0.521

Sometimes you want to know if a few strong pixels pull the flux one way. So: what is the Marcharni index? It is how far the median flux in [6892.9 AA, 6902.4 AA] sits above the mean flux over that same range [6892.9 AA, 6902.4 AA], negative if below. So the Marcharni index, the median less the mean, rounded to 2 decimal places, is 0.12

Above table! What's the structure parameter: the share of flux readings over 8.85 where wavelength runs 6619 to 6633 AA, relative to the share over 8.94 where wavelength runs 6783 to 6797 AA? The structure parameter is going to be 1.33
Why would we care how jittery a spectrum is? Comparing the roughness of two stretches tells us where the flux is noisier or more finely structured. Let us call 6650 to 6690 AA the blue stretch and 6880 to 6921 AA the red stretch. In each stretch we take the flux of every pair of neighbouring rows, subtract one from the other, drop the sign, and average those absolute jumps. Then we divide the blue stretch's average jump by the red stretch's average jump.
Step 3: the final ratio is 0.96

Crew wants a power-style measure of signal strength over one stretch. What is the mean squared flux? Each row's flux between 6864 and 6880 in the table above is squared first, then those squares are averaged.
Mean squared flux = 80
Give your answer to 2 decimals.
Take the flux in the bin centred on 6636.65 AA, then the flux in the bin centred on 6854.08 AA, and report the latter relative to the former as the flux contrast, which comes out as 0.99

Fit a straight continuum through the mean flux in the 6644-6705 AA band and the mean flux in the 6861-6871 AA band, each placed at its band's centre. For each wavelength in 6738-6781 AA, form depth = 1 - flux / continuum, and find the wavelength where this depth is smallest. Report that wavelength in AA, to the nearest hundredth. 6747.60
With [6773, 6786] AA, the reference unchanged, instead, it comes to 6784.99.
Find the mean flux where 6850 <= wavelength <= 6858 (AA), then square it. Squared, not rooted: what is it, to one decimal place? 85.9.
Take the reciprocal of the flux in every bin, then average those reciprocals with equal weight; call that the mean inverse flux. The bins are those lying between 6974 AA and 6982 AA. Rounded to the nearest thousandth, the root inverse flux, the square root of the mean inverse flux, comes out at 0.329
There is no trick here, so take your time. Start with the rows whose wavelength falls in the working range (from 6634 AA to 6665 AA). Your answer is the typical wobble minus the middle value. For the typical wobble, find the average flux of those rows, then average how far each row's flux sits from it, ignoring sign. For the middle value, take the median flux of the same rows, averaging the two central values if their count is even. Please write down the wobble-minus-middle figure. -8.43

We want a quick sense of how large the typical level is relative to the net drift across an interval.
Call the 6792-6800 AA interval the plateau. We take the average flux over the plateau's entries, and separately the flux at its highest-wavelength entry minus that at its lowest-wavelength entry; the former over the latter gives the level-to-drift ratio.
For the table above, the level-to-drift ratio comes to 5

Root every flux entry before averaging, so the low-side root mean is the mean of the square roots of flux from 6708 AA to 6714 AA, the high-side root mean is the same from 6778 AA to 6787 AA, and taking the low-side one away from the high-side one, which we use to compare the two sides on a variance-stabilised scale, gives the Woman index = 0.16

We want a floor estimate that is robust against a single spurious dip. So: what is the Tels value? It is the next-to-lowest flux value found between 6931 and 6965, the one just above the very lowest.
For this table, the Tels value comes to 8.146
